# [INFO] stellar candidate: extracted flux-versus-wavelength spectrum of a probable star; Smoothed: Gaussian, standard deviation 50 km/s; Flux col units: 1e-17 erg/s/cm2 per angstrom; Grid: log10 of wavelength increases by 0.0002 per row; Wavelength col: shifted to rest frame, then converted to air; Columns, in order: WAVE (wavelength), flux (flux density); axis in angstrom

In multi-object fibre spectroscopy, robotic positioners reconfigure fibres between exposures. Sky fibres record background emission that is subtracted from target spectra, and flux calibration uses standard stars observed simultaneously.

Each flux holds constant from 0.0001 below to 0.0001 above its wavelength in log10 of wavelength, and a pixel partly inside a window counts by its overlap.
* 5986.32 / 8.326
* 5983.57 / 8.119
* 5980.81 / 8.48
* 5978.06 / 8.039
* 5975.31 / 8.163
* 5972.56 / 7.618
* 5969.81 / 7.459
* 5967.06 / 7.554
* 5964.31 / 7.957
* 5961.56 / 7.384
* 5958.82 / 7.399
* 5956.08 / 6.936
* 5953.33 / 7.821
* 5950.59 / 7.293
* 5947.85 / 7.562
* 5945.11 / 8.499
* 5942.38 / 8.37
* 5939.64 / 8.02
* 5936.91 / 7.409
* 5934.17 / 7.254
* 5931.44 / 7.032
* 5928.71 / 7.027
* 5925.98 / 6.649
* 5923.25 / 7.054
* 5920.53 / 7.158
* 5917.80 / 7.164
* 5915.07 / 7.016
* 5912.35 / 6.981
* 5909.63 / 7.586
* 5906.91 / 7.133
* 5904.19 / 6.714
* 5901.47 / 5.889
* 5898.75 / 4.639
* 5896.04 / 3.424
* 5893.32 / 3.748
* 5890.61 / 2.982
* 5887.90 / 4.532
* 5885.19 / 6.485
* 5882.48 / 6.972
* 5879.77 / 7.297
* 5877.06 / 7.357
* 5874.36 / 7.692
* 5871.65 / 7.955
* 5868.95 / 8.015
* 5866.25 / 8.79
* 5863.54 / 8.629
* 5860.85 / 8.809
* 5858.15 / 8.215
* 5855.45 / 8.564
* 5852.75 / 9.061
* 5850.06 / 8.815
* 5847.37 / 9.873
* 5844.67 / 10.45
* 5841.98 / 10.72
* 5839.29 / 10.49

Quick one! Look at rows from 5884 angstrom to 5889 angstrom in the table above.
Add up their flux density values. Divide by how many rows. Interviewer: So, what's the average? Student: 5.5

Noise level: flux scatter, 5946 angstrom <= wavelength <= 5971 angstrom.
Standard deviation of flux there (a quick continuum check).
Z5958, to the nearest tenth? 0.3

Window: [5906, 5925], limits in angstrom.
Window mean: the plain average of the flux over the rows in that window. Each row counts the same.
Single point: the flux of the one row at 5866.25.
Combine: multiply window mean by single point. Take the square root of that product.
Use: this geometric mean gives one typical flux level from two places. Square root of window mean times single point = 7.9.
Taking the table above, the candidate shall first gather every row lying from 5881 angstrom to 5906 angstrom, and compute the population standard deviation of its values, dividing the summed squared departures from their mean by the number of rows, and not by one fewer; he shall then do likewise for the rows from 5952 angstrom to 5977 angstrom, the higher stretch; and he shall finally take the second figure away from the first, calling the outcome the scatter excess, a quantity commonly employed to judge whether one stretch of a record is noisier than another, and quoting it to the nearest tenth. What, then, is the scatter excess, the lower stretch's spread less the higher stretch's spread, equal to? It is 1.1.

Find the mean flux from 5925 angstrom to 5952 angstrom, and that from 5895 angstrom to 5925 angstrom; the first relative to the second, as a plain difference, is 1.1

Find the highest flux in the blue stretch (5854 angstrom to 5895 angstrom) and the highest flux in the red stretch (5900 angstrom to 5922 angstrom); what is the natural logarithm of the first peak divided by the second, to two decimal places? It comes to 0.15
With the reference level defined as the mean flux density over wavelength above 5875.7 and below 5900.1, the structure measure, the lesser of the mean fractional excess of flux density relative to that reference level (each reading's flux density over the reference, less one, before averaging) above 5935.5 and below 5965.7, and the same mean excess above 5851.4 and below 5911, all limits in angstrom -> 0.30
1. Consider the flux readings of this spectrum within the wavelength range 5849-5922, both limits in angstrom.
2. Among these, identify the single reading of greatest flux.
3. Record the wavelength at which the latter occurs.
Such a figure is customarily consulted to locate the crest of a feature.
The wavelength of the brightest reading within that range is 5852.75 angstrom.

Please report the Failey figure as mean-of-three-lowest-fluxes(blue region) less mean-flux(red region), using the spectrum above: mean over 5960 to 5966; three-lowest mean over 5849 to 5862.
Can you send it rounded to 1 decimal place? 0.9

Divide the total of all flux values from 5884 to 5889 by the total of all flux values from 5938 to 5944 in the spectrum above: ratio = 0.67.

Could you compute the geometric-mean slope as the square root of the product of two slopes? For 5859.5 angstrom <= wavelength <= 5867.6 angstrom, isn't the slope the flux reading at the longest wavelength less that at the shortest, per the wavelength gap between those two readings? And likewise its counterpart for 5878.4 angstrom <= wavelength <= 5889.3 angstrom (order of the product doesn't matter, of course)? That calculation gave 0.035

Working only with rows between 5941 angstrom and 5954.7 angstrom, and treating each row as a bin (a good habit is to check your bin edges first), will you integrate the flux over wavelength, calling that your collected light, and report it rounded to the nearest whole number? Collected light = 108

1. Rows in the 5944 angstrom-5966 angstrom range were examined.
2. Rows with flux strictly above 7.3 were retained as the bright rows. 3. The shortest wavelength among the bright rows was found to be 5945.11 angstrom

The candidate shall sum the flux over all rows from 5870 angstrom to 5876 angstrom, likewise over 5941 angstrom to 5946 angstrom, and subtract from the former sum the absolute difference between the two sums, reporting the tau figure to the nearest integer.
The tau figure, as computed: 14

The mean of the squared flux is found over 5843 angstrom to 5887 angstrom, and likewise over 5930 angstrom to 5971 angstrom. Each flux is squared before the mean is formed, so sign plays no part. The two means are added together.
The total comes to 128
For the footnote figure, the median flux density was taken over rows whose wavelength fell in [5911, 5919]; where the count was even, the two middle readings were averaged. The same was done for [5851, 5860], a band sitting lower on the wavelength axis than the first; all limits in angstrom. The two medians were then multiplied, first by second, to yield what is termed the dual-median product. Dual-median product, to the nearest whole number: 60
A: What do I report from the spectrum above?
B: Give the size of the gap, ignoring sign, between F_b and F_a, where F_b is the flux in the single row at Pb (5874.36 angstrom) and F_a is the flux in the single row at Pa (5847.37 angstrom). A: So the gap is 2.2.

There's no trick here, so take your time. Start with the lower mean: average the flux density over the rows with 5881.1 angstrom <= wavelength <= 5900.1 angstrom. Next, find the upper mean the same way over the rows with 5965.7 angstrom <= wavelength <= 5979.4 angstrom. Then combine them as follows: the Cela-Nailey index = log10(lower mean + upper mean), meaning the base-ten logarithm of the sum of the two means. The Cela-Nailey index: 1.095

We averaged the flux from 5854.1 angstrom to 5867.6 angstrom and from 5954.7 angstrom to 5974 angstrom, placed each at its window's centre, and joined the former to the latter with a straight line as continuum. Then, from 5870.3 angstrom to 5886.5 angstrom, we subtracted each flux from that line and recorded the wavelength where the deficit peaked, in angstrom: 5885.19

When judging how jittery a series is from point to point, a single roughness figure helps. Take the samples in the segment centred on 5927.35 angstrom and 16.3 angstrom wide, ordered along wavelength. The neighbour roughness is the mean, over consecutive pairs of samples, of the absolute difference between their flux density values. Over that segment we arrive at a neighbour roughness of 0.22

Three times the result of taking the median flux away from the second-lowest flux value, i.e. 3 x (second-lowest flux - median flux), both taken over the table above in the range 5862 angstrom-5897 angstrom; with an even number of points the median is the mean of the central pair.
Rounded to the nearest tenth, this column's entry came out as -11.6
